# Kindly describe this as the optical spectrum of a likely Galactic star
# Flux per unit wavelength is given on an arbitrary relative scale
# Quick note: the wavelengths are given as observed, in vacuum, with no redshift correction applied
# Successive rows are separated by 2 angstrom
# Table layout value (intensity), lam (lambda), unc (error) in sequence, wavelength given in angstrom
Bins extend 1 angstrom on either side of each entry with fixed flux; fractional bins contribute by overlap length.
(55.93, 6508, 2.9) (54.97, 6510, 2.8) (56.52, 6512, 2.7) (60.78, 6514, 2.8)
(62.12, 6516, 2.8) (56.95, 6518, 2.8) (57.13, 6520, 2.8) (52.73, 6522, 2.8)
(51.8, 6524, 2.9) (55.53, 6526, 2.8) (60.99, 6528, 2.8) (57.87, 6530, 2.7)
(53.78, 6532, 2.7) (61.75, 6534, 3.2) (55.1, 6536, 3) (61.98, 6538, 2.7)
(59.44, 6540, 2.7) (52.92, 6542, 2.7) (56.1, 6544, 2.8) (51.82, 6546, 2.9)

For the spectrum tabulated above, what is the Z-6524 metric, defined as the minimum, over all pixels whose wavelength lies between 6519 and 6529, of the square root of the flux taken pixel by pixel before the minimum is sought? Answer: 7.20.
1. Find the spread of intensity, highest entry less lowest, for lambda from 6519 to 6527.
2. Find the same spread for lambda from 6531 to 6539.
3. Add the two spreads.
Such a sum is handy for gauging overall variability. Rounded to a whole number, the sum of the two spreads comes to 14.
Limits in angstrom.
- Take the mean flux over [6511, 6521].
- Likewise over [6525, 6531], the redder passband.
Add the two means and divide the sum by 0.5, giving 234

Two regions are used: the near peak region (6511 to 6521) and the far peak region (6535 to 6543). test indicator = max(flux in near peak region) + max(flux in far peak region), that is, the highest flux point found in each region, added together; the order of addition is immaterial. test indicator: 124.1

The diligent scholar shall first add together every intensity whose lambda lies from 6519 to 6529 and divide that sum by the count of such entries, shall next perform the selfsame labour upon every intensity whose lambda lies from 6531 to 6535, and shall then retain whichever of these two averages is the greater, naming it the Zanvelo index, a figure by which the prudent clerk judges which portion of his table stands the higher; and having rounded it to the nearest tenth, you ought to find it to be 57.8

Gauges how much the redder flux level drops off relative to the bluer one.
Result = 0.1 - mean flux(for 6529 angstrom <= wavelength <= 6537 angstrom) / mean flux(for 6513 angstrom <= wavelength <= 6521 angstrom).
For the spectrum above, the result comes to -0.86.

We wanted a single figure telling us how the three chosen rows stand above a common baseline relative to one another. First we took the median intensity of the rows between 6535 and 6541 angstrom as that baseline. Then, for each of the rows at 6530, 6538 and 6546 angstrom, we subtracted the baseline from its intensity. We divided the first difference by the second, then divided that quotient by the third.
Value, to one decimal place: 0.1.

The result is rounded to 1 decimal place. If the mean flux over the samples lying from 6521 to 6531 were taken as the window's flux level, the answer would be 55.8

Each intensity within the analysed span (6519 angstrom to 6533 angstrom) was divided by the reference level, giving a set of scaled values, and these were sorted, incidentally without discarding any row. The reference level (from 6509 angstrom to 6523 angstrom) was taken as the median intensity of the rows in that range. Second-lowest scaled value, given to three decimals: 0.926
